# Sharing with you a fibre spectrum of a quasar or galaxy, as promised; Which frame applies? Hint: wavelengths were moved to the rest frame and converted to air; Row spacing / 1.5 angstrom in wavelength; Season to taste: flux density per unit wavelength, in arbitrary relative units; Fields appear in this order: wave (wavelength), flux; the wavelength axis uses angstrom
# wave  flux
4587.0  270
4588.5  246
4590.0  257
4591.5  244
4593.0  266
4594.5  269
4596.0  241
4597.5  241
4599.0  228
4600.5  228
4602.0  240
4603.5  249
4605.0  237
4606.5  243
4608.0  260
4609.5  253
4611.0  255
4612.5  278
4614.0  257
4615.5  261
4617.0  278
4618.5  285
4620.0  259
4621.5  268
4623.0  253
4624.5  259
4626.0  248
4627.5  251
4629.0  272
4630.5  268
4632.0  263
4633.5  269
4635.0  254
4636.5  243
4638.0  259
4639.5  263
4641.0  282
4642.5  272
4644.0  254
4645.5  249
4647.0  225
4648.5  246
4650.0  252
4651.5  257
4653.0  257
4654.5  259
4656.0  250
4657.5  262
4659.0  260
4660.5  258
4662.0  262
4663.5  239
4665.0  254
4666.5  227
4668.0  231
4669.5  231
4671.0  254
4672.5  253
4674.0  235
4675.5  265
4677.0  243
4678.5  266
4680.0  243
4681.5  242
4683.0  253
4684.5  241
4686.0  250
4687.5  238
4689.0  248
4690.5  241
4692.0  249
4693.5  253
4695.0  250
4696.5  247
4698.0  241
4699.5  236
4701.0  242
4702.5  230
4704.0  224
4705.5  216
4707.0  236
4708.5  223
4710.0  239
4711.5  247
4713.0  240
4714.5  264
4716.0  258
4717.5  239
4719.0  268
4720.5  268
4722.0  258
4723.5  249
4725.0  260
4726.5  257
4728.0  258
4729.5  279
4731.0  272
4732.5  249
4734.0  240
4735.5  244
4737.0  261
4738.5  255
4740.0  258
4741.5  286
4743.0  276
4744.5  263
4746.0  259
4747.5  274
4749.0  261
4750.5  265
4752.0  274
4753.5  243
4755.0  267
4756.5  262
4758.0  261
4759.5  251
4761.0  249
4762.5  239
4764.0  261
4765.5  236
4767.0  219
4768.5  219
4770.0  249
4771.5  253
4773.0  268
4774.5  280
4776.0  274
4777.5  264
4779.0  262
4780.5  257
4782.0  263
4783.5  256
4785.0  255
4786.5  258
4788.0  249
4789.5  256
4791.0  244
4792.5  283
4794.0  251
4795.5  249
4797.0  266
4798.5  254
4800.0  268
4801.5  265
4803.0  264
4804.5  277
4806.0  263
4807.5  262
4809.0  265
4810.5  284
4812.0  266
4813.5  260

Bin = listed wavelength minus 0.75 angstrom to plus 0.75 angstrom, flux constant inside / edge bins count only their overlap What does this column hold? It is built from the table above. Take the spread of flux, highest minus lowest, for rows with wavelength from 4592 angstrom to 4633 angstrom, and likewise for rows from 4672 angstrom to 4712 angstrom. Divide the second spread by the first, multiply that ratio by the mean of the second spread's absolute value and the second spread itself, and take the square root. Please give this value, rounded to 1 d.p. 6.6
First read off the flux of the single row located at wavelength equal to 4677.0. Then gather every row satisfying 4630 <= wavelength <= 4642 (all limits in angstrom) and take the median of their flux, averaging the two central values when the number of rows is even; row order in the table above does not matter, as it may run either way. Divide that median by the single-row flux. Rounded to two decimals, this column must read 1.08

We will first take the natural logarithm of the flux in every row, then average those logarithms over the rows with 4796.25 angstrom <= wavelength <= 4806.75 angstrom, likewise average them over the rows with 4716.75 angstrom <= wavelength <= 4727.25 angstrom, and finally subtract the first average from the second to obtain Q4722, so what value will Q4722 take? -0.03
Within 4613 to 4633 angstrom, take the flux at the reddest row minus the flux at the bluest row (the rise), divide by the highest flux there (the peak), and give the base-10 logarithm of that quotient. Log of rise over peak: -1.7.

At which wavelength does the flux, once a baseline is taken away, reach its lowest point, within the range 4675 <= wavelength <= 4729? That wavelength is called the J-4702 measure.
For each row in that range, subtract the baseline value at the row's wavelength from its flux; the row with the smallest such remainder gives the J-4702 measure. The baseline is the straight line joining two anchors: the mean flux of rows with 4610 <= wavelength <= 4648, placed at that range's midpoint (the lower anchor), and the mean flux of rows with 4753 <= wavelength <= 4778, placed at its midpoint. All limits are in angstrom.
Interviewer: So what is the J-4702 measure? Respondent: 4705.5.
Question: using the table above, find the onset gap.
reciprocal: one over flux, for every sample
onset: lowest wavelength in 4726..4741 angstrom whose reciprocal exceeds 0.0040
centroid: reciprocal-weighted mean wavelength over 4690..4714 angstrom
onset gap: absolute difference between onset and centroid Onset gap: 30.6 angstrom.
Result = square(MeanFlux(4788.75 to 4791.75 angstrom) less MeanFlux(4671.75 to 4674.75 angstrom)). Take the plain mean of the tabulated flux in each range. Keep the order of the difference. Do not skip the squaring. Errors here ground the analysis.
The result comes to 36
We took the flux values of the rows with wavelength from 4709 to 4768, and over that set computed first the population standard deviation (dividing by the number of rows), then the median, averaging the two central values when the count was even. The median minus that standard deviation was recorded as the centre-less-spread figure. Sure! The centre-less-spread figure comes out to 244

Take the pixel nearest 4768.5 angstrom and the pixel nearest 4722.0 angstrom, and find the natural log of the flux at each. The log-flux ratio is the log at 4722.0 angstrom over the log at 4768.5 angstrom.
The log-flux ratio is 1.03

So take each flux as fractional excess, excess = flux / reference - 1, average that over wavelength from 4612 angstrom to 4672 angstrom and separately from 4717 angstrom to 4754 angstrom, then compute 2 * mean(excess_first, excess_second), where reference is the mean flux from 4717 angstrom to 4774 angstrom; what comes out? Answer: 0.016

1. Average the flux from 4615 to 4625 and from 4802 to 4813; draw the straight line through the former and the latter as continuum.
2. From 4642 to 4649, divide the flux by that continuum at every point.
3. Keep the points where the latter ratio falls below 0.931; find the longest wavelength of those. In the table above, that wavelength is 4648.5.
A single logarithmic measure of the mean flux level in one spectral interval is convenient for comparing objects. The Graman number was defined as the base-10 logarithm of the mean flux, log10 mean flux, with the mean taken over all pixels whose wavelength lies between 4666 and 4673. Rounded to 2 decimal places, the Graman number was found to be 2.38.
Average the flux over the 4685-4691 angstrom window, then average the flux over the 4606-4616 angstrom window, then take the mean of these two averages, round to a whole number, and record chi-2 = 251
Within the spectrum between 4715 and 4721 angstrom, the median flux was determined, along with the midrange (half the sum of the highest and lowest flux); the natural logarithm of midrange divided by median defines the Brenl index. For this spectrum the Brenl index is -0.037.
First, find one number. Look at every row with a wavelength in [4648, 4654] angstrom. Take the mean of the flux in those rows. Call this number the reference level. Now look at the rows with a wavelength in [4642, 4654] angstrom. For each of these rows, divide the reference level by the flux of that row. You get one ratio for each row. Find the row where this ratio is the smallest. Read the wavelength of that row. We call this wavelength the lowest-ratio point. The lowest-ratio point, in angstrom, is 4642.5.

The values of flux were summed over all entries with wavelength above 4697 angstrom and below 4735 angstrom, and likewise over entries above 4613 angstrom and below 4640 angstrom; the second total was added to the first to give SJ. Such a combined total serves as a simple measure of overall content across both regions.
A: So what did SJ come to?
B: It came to 10903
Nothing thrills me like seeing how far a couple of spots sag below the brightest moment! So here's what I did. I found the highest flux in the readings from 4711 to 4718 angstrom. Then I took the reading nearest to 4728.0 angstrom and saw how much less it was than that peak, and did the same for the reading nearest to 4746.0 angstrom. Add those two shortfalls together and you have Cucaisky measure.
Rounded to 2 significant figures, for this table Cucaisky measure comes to 11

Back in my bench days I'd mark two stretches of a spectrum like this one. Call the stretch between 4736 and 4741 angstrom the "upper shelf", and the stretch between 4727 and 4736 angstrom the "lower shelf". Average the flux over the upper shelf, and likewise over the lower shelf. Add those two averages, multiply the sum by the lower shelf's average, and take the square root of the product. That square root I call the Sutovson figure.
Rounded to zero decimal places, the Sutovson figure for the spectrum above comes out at 364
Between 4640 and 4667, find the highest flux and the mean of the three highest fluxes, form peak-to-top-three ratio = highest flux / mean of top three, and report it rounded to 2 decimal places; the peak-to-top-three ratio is 1.04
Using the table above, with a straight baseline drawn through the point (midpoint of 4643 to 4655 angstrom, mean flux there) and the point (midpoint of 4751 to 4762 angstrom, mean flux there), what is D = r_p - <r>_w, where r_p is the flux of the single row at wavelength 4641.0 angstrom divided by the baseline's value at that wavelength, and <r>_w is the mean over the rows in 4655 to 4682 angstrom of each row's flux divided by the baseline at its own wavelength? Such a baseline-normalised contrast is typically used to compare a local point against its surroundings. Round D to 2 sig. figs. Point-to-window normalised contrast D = 0.14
